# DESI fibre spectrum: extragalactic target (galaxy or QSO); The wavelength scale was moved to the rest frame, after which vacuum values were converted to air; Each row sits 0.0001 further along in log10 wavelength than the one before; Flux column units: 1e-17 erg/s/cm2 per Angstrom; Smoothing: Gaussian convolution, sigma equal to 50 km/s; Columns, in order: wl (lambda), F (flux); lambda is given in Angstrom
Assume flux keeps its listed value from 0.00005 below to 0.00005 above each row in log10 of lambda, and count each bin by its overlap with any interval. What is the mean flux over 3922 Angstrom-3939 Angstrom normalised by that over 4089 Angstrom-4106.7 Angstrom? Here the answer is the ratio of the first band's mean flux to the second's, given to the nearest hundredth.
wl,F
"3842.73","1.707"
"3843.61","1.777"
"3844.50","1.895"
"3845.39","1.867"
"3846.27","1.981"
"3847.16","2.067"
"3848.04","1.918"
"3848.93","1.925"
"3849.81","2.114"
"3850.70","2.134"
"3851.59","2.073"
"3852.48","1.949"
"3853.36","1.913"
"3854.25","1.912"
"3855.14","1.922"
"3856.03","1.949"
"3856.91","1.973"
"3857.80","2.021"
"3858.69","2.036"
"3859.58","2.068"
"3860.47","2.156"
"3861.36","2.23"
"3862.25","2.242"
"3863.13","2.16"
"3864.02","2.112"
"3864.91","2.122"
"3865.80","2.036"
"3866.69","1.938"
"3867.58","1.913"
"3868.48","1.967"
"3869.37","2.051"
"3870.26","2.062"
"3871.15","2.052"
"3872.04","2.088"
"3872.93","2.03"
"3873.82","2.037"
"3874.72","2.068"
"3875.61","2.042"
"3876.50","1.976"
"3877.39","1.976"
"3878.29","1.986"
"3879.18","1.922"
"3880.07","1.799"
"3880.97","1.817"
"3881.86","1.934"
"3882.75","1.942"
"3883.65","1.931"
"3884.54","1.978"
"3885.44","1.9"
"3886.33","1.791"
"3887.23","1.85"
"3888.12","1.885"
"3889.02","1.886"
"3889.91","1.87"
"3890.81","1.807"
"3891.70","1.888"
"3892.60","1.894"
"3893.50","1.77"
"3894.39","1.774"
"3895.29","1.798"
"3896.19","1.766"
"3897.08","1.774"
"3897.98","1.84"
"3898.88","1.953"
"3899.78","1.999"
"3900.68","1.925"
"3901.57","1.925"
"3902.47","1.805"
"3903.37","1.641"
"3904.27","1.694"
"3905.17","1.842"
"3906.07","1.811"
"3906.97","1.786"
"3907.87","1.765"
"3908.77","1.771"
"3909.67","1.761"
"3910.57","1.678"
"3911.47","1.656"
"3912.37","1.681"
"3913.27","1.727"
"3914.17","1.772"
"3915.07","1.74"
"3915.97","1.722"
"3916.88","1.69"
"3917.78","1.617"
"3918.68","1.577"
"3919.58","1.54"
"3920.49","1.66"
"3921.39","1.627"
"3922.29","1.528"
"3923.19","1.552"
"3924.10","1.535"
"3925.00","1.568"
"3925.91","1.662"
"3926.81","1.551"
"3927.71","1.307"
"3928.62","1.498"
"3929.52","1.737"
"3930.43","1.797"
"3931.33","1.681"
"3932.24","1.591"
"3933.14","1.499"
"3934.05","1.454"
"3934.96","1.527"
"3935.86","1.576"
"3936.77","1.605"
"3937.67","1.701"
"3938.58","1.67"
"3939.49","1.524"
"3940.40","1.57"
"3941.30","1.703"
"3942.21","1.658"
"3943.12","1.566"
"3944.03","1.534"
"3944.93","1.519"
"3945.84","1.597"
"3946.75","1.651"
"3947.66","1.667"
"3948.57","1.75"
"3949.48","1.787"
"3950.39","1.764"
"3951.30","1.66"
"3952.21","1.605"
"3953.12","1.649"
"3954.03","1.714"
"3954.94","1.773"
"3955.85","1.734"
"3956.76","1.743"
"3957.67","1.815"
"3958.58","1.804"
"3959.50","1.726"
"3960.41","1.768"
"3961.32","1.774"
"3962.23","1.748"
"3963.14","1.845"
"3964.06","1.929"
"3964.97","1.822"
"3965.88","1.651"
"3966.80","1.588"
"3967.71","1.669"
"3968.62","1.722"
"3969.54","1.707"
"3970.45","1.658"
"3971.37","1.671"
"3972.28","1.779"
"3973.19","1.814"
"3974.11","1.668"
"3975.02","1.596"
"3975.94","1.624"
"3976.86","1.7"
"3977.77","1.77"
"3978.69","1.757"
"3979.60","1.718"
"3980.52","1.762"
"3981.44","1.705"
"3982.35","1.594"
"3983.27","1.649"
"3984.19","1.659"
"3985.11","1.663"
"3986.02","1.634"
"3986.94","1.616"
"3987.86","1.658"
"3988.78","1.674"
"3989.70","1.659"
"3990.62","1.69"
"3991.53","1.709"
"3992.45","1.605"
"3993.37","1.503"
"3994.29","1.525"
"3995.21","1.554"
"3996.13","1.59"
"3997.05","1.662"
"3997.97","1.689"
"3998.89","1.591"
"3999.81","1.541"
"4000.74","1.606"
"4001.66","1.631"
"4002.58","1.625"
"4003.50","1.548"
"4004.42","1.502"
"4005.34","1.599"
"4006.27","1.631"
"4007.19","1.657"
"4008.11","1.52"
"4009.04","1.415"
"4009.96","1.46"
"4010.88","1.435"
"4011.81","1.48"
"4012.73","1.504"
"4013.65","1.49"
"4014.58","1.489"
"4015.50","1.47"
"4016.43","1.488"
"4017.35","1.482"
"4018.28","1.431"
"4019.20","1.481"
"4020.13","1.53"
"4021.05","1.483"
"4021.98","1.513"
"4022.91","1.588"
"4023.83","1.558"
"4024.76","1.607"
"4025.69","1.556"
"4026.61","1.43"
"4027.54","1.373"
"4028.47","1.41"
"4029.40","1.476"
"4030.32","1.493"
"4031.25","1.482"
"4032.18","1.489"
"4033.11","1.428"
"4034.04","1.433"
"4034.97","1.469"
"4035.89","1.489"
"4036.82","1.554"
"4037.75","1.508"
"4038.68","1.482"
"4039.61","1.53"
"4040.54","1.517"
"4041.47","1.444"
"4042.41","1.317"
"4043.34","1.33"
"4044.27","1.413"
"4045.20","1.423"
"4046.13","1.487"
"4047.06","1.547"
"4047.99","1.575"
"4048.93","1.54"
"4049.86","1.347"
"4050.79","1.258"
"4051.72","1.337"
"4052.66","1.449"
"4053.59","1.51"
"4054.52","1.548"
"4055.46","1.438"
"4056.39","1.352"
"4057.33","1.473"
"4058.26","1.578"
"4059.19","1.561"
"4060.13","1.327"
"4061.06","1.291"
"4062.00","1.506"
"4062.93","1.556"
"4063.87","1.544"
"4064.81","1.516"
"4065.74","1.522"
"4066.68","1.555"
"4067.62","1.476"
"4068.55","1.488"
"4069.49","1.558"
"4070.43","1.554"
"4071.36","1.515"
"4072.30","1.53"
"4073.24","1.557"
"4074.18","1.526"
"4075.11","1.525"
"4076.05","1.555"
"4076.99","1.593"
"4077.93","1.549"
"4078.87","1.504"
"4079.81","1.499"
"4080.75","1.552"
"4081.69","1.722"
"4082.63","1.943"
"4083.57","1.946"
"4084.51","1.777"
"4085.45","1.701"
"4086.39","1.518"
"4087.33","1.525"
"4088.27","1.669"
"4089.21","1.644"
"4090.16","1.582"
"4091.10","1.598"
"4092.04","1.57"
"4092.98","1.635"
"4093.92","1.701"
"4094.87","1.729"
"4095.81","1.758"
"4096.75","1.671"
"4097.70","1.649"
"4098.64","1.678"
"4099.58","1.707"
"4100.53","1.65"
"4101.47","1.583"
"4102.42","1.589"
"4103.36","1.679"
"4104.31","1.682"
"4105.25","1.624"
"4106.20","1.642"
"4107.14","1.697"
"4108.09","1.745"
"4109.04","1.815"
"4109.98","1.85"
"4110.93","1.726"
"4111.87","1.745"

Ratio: 0.96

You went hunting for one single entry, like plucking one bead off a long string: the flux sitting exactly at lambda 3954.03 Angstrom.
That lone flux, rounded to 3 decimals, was 1.714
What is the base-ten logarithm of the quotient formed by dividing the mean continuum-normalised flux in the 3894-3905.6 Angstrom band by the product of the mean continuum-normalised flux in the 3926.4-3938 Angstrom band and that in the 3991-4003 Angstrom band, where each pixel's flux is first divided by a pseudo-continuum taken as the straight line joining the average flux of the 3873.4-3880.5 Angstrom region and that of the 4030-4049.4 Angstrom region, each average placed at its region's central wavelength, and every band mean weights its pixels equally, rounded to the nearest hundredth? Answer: 0.04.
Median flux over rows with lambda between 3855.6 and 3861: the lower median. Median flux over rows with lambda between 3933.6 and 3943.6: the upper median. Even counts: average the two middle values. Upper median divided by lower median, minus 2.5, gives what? -1.72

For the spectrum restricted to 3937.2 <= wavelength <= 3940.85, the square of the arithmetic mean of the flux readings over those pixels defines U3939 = 2.6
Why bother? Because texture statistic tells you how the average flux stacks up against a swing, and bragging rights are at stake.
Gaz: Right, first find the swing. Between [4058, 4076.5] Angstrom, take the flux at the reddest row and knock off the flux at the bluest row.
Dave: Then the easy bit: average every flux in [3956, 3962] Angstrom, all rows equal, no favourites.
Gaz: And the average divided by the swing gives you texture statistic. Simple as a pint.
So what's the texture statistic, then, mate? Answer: -77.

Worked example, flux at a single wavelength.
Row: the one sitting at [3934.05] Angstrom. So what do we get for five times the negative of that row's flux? -7.3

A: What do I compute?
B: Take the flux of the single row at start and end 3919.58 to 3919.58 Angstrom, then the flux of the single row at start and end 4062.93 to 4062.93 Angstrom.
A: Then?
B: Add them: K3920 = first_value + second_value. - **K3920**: 3.10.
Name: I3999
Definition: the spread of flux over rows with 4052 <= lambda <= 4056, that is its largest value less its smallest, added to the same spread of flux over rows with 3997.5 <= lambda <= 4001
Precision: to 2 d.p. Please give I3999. 0.26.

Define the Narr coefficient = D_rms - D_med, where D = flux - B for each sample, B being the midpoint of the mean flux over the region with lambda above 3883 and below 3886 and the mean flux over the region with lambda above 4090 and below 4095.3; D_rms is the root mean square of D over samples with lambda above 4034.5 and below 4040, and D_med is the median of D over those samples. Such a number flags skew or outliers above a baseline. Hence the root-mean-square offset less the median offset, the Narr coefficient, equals 0.57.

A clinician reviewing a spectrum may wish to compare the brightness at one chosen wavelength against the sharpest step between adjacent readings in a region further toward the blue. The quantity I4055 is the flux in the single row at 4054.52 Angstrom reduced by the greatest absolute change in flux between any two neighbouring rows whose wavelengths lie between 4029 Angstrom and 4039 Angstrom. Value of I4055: 1.5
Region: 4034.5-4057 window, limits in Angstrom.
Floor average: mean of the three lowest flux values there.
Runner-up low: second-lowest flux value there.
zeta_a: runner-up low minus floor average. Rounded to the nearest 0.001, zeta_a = 0.015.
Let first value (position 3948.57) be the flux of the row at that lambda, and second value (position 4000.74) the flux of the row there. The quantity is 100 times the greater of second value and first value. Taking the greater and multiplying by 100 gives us 175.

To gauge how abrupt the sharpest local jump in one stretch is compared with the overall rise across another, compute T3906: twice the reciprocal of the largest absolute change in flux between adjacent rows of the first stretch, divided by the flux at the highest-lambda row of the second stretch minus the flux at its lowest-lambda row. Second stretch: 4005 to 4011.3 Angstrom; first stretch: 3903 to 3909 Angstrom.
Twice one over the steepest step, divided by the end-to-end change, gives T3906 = -82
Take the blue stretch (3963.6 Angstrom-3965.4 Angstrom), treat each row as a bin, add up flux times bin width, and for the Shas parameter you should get 3.4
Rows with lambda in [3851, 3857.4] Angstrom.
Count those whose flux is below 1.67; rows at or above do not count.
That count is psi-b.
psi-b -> 0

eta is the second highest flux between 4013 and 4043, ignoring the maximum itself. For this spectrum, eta 1.588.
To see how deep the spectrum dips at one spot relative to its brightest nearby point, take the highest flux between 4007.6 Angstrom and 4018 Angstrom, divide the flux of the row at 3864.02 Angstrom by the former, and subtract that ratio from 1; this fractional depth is -0.39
